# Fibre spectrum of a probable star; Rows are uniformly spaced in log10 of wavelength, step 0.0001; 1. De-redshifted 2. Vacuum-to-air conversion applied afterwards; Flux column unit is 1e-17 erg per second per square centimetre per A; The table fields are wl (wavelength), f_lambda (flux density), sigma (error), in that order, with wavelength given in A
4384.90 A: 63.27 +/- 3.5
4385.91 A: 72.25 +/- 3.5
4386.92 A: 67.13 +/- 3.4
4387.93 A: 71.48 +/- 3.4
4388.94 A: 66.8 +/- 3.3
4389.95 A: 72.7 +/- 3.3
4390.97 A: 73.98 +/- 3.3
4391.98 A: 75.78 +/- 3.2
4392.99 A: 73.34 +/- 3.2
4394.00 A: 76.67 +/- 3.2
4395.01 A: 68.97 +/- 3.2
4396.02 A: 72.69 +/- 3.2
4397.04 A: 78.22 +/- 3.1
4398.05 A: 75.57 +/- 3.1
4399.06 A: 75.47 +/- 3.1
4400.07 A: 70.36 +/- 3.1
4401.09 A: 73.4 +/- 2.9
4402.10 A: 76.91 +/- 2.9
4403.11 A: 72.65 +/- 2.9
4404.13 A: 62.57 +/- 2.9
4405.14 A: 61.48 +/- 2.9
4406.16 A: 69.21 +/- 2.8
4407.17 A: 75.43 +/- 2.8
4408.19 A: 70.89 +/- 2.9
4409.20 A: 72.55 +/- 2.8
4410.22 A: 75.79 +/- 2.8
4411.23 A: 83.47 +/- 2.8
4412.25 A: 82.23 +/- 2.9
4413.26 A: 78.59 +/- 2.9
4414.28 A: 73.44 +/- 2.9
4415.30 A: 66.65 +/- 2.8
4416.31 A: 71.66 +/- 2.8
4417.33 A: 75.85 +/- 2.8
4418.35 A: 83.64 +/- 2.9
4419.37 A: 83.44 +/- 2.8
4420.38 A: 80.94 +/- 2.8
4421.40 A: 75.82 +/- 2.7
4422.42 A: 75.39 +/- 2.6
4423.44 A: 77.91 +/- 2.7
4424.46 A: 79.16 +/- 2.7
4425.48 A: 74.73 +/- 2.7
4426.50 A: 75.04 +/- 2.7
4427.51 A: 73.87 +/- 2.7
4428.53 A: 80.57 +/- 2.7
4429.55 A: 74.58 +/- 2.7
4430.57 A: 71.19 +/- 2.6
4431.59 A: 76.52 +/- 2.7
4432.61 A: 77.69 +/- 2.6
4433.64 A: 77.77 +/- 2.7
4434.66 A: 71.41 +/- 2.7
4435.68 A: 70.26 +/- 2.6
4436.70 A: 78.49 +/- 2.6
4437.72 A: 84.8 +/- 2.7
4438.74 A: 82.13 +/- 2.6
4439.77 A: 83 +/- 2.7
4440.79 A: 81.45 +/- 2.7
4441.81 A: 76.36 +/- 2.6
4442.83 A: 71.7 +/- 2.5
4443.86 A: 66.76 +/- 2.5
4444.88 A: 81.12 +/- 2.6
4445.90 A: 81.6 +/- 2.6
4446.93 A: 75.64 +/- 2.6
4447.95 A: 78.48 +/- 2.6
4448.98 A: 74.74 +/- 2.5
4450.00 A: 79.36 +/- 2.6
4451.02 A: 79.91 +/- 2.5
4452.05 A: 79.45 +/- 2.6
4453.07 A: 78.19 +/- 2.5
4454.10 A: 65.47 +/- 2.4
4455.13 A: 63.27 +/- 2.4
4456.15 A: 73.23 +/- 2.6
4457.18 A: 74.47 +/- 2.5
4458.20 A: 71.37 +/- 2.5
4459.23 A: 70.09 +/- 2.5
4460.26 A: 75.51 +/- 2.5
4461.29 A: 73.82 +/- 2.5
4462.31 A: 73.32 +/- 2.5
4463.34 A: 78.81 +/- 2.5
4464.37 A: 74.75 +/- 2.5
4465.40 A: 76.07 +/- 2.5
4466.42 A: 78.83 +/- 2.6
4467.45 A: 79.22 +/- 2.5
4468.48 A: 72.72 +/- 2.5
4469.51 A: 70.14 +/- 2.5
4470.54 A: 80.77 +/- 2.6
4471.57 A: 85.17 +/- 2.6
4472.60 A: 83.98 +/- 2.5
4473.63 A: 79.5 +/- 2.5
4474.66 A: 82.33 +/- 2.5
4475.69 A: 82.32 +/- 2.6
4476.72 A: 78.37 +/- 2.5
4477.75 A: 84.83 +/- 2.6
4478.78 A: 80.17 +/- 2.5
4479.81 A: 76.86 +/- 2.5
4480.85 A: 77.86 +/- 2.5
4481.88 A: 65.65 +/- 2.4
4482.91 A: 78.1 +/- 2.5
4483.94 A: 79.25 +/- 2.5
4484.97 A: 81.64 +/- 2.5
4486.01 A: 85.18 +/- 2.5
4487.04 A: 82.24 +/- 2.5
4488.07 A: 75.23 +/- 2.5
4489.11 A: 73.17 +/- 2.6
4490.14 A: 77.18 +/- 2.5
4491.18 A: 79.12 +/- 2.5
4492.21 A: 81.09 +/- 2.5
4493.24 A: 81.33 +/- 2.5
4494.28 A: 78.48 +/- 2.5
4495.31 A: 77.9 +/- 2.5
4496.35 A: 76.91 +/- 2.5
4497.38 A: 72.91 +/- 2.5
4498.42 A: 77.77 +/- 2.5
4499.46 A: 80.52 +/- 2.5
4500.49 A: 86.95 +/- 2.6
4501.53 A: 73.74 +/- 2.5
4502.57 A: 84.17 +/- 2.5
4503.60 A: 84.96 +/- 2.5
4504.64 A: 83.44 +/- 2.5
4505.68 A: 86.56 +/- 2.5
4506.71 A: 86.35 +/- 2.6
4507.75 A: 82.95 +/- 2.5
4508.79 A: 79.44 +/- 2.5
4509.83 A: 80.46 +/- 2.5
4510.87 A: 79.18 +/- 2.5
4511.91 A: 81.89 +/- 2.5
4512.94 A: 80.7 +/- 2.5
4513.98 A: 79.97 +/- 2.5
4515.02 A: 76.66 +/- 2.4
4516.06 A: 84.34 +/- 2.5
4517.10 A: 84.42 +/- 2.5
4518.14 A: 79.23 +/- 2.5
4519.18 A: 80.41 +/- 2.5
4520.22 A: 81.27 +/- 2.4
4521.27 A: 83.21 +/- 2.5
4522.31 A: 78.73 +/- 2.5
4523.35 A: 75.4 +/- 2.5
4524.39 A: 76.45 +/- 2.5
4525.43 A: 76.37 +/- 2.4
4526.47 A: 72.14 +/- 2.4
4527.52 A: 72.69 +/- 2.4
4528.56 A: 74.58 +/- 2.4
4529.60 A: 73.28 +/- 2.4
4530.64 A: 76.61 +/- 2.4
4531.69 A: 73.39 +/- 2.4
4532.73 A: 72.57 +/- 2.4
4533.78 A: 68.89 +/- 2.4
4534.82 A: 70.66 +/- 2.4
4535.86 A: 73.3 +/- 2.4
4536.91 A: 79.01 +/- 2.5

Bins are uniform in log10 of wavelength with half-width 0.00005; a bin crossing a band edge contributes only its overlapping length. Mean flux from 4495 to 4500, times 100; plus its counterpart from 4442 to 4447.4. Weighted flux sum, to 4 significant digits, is 7796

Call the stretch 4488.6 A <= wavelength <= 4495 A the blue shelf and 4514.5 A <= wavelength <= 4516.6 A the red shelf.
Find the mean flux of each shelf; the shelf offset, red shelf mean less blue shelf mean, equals 2.1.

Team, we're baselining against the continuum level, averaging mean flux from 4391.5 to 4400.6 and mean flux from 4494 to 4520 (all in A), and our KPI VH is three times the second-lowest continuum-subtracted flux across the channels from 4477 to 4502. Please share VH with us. -13.7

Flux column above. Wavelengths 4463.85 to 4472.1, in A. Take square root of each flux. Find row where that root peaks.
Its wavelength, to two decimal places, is 4471.57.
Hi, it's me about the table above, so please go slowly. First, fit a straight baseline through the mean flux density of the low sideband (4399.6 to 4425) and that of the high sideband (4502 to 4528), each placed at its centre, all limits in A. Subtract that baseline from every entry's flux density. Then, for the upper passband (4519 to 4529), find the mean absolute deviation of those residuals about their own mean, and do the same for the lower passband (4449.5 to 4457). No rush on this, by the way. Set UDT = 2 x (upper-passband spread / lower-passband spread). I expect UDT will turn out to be 1.1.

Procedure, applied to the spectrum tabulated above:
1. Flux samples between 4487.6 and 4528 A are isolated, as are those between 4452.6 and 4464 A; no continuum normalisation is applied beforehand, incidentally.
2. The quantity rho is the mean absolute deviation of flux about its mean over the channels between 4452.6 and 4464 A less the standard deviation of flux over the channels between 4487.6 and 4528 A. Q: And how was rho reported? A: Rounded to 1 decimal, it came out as -0.4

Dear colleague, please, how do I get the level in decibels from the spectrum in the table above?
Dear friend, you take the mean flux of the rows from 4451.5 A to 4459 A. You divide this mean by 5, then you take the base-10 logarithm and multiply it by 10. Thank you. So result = 11.6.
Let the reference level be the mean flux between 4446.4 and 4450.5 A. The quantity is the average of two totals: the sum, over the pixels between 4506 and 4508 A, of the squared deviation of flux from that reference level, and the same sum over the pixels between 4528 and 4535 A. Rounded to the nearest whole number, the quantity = 141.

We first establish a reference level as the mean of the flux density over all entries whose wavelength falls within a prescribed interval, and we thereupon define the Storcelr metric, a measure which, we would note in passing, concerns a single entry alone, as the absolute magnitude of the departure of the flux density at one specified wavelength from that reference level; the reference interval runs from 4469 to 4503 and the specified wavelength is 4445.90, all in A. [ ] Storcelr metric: 2.5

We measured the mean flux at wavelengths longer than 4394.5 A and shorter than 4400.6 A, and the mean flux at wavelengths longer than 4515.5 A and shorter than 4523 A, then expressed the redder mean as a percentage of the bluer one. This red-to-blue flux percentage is 111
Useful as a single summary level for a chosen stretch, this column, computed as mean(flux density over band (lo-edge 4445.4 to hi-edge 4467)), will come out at 75.1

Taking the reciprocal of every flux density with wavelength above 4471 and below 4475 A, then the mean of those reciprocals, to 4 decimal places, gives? 0.0121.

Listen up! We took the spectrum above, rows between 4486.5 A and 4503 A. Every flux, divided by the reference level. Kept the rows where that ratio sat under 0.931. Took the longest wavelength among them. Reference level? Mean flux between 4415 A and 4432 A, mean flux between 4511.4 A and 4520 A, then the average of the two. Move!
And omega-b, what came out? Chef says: 4497.38 A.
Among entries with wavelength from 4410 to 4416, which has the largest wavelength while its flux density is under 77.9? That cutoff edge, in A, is 4415.30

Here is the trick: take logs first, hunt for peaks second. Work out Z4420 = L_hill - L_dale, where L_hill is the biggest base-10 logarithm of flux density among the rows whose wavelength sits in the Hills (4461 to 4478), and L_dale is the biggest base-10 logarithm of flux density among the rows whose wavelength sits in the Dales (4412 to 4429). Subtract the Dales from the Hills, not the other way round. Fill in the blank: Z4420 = 0.008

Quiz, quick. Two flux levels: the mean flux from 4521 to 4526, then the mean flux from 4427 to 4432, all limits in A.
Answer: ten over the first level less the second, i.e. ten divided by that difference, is 4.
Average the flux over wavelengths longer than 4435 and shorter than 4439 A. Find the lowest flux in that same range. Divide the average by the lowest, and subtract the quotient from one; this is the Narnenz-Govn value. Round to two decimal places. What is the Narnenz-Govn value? -0.12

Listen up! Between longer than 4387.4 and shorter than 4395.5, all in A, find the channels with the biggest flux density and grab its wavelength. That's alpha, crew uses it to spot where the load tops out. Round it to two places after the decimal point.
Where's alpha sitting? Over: 4394.00 A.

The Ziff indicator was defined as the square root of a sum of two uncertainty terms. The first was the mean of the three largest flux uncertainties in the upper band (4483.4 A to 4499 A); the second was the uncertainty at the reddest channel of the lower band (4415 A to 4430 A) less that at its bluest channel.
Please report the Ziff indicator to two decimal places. 1.56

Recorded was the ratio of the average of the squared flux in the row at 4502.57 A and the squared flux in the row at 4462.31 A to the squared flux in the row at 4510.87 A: 0.99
